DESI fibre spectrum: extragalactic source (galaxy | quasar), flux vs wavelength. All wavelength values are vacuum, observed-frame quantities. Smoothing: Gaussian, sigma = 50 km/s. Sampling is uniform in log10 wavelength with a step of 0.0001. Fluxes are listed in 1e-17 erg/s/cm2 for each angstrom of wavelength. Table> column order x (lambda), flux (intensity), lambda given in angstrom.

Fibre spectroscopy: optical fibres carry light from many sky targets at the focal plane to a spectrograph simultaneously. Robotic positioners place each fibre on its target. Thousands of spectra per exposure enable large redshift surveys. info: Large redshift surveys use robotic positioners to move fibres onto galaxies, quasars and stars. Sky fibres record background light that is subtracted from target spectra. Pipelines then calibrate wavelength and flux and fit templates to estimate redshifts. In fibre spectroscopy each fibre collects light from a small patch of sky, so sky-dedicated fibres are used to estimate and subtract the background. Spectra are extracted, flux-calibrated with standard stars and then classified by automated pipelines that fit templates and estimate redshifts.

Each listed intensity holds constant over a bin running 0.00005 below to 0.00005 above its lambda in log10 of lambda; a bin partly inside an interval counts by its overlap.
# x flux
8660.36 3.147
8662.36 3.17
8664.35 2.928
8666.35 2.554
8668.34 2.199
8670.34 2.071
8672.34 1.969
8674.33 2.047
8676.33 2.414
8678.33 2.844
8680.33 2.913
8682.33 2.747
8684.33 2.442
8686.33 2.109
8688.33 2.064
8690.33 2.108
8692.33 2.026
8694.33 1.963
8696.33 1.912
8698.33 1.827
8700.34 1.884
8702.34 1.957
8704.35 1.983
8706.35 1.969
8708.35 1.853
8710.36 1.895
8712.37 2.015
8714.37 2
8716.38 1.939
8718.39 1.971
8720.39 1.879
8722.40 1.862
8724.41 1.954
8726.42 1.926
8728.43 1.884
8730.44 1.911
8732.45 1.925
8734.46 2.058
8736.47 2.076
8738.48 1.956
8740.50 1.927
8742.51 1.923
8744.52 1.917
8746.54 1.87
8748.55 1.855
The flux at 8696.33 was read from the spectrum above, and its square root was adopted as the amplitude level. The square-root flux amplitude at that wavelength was 1.383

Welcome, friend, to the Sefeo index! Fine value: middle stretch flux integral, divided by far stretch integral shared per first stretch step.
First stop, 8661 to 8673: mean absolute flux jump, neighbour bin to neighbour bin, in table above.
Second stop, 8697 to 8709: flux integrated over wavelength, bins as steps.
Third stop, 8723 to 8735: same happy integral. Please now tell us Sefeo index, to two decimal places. 0.24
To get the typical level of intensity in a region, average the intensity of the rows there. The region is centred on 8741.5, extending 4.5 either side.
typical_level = 1.93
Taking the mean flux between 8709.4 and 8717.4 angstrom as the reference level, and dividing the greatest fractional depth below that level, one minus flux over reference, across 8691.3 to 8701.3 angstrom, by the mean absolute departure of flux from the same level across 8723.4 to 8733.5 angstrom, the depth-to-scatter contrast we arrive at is 1.6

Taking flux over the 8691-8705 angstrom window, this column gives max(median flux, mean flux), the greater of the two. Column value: 1.957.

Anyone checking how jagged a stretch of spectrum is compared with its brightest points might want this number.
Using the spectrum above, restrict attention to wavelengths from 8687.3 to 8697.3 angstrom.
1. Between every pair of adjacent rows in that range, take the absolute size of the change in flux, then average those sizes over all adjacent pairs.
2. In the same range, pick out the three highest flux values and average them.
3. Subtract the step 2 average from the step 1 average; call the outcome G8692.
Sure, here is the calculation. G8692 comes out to -2.01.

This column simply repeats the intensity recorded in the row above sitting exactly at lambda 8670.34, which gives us 2.071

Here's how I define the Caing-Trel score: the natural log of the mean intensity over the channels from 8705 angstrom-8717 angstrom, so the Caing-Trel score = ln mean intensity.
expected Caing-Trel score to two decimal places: 0.67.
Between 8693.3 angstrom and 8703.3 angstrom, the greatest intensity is 1.963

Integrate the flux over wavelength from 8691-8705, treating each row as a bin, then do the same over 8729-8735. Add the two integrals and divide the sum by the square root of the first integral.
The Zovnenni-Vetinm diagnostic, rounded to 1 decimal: 7.5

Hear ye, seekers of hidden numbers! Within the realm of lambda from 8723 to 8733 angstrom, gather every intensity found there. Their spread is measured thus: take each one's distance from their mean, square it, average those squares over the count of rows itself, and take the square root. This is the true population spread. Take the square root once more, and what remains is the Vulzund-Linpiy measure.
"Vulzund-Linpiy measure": 0.15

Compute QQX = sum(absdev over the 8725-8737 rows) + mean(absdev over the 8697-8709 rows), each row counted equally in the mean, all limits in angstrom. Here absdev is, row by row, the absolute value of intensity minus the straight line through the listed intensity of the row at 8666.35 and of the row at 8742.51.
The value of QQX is 0.99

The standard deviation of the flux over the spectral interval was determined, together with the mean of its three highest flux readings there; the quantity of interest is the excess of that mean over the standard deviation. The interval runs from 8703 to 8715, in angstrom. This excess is 1.94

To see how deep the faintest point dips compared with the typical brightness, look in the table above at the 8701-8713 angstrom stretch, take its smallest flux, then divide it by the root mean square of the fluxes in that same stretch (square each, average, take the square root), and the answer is 0.952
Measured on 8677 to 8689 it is 0.812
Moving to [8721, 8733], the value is 0.975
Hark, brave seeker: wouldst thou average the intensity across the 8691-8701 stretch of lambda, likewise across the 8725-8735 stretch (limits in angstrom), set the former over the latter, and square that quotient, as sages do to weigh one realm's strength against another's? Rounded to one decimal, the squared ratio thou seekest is 1.0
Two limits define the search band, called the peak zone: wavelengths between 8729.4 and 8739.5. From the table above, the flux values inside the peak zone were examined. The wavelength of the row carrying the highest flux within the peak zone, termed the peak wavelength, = 8736.47 angstrom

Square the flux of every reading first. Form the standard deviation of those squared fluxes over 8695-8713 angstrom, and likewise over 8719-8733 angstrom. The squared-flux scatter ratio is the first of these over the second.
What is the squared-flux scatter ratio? 2.0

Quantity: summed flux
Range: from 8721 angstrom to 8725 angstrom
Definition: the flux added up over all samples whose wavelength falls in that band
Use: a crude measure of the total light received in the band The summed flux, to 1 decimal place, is 3.8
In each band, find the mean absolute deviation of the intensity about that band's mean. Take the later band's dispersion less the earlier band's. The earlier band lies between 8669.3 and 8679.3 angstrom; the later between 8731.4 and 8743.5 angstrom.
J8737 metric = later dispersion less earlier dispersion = -0.23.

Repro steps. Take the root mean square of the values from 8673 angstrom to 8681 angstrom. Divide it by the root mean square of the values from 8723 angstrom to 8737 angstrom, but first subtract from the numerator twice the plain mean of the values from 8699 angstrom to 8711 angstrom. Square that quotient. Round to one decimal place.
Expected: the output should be 0.4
